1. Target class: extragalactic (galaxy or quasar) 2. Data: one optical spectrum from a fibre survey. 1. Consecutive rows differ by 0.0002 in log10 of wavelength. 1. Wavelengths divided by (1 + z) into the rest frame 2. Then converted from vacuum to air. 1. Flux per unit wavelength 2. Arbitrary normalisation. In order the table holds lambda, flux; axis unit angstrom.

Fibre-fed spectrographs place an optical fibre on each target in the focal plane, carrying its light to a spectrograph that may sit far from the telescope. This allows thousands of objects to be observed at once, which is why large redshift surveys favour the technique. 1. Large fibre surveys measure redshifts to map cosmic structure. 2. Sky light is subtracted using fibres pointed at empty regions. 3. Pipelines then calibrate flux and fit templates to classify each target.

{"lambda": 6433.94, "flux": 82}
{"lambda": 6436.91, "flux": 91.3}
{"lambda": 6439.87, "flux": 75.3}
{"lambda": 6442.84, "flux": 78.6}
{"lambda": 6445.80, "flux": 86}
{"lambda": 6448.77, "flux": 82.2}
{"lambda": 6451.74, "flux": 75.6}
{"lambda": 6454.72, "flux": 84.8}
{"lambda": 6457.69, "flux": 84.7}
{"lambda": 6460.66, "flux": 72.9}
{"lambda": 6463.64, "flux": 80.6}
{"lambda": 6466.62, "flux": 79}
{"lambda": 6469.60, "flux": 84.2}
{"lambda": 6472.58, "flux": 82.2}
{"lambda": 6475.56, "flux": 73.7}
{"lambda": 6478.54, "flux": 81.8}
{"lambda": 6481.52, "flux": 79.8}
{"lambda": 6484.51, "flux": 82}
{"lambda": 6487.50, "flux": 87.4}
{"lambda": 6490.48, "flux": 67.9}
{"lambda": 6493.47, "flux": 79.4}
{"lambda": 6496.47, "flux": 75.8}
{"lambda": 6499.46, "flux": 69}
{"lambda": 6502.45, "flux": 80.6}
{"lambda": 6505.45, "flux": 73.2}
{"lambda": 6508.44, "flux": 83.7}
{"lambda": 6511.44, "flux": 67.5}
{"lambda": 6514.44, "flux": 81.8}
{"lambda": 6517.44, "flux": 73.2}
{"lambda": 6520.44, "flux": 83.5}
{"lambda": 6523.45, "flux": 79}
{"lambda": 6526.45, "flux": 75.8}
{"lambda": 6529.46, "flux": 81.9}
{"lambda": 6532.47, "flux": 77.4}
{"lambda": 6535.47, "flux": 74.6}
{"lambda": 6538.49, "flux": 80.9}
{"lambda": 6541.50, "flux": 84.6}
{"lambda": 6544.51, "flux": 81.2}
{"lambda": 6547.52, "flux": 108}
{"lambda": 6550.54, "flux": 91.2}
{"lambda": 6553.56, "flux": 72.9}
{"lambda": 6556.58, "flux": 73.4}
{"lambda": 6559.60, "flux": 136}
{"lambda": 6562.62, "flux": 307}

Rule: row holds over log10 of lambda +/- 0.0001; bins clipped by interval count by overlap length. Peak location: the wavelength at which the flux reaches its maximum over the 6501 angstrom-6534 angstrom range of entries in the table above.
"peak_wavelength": 6508.44 angstrom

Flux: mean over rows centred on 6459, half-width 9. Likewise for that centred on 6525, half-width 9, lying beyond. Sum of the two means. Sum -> 158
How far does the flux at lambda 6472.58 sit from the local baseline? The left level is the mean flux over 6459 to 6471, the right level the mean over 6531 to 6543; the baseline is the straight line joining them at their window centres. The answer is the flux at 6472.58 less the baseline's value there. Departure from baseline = 3.0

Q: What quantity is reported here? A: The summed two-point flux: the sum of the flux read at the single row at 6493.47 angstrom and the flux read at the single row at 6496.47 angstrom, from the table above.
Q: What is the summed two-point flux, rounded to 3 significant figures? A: 155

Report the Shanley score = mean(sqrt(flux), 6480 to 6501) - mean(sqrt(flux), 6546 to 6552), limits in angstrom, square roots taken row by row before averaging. -1.2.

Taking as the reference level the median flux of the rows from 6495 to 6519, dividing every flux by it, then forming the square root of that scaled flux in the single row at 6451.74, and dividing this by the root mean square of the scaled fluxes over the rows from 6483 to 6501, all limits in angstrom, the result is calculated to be 0.97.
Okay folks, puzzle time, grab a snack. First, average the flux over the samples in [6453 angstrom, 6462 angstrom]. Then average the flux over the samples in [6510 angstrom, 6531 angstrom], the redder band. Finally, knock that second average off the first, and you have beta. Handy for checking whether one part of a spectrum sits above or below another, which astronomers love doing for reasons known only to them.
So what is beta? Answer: 3.3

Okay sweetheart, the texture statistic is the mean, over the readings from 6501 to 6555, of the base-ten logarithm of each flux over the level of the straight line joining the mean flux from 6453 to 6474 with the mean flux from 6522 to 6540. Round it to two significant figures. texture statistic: 0.010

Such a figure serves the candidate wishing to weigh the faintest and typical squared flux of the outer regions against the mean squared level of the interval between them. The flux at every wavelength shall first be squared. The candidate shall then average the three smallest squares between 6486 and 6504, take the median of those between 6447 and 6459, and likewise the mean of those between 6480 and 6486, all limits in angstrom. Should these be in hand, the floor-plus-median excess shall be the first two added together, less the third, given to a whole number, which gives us 5458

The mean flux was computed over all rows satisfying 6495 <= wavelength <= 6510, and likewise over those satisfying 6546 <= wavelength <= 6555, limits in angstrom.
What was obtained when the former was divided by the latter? 0.84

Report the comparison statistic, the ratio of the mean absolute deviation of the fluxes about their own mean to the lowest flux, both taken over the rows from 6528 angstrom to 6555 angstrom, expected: 0.10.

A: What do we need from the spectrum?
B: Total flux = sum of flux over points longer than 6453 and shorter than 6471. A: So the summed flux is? 486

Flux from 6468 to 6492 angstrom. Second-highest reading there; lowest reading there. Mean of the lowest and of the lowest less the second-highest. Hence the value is 25.8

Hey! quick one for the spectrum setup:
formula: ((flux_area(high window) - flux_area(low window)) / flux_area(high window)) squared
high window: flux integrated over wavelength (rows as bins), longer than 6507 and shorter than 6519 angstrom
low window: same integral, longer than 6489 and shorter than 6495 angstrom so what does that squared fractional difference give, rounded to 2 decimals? 0.27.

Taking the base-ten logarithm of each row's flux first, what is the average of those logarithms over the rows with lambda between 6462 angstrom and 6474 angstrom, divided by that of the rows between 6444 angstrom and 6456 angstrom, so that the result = 1.00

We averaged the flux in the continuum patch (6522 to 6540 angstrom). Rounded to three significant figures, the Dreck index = 78.3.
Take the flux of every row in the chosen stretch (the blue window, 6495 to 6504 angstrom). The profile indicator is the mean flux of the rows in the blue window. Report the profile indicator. 75.1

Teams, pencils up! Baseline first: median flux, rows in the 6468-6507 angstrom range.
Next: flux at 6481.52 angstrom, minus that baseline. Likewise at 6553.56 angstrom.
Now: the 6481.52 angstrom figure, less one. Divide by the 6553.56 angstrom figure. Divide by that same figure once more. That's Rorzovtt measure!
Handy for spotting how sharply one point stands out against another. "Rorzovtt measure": -0.02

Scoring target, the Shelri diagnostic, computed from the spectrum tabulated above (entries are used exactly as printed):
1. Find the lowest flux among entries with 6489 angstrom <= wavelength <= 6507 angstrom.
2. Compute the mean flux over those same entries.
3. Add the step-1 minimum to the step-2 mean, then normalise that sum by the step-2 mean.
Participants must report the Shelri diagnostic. 1.91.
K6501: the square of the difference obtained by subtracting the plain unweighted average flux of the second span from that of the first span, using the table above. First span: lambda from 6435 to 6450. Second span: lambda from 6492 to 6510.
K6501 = 33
